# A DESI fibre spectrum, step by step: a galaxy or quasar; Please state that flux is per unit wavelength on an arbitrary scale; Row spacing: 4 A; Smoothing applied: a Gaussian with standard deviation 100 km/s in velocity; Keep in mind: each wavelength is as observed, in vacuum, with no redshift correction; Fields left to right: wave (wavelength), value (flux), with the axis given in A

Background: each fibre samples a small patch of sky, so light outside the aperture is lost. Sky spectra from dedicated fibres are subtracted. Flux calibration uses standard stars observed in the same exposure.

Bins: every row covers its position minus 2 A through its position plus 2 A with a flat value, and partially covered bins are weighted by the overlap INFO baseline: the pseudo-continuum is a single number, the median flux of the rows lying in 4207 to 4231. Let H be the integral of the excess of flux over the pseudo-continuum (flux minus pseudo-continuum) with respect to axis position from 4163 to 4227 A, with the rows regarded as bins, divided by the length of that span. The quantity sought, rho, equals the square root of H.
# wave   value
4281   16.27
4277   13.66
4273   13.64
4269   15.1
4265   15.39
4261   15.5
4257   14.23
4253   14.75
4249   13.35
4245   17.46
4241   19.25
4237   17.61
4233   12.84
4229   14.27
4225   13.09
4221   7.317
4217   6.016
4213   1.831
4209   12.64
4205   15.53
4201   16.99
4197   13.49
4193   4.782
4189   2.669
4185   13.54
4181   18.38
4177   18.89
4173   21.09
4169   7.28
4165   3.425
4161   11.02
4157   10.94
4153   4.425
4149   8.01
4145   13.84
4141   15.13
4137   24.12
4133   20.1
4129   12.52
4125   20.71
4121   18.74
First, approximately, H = 1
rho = 1.0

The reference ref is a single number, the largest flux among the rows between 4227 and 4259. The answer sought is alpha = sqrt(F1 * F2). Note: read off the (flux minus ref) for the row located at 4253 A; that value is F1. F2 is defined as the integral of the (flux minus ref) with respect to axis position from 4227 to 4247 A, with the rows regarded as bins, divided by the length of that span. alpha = 3.7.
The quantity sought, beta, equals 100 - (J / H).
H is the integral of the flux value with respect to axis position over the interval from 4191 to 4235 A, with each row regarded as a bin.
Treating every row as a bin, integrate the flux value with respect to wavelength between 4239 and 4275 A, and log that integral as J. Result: 98.8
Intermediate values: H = 475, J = 555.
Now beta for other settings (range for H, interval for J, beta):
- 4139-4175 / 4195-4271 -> 97.3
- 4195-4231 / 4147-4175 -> 99.3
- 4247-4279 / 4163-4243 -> 97.9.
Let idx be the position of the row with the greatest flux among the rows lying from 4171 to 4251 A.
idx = 4173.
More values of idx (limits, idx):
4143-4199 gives 4173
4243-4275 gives 4245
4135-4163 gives 4137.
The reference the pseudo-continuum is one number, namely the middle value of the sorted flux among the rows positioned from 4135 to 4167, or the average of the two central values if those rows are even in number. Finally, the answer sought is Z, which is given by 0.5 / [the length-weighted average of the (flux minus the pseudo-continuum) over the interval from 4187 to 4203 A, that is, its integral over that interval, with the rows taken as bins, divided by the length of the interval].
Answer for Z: -0.33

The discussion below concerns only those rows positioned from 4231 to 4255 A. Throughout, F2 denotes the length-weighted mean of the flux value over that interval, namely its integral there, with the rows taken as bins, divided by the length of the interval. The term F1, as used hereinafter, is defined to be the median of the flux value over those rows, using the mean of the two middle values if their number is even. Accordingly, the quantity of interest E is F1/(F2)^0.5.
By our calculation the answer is 4.04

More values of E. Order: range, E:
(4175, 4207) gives 4.03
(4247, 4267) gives 3.85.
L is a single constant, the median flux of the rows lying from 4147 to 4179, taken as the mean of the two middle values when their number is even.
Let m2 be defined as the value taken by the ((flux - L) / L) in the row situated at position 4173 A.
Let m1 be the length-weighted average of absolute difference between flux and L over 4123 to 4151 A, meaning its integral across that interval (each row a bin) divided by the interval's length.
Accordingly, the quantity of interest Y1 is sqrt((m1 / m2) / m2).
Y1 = 2.2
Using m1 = 7.3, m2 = 1.2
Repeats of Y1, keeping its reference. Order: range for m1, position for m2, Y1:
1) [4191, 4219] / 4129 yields 7.1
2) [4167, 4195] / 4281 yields 3.6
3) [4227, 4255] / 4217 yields 6.8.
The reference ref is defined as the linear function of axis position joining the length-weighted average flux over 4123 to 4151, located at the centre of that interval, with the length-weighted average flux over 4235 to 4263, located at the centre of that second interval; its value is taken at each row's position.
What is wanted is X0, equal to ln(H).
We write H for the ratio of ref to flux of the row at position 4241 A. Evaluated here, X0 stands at -0.2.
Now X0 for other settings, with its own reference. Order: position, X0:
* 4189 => 1.8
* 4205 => 0.0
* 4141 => 0.1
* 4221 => 0.8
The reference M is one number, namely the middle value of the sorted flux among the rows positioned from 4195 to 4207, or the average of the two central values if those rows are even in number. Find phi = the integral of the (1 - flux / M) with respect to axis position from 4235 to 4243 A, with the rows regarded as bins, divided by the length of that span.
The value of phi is -0.19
